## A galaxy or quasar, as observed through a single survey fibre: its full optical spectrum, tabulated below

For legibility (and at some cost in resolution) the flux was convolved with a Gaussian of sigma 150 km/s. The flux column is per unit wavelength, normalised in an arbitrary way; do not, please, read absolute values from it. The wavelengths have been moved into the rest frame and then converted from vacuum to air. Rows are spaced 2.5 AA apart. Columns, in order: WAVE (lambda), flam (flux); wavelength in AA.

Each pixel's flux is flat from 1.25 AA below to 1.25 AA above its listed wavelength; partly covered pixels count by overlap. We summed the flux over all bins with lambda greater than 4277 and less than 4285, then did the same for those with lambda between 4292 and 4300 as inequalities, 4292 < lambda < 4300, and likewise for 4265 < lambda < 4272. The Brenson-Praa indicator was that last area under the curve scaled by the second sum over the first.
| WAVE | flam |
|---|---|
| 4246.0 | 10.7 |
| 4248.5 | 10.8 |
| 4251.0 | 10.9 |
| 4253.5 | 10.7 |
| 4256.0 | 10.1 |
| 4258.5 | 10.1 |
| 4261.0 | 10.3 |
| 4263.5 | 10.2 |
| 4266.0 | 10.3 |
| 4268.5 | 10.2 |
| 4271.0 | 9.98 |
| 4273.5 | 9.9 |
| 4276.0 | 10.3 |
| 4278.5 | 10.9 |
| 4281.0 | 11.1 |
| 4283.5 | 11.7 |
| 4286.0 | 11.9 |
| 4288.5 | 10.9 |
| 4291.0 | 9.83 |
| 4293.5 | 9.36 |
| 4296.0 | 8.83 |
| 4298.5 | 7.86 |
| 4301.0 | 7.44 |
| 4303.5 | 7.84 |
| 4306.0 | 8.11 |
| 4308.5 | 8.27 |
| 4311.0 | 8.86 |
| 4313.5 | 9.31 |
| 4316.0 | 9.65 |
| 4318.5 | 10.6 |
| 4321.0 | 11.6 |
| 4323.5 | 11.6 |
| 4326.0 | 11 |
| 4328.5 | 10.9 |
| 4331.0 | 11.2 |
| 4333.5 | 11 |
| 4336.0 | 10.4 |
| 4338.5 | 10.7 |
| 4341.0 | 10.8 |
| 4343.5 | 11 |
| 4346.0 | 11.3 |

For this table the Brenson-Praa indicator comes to 24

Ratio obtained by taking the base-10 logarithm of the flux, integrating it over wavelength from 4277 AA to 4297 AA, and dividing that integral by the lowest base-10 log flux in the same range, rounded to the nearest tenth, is 21.6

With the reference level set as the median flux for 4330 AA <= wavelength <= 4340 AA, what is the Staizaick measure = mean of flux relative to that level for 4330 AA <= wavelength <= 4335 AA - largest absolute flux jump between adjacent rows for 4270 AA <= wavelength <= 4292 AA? -0.05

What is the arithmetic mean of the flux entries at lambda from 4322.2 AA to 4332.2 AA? 11.2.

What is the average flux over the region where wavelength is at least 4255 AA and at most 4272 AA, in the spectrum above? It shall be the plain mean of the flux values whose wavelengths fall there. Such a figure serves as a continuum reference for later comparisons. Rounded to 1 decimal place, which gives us 10.2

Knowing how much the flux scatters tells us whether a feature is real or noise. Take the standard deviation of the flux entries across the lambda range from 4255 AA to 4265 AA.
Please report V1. 0.1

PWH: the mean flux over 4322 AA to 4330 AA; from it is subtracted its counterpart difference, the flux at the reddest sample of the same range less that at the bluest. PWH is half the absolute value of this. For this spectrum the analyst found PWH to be 5.9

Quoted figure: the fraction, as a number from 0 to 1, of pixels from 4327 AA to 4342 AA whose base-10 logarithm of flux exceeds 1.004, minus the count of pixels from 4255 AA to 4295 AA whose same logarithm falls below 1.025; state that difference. -10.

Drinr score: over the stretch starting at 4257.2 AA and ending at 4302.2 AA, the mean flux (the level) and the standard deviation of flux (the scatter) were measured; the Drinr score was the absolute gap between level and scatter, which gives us 8.9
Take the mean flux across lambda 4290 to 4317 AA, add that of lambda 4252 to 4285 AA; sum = 19.1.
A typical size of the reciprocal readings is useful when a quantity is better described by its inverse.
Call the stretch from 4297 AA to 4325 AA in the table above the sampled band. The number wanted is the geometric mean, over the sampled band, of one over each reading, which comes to 0.110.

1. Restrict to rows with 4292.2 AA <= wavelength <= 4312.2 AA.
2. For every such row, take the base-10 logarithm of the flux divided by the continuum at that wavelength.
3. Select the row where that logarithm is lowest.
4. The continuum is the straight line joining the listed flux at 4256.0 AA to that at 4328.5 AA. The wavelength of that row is 4301.0 AA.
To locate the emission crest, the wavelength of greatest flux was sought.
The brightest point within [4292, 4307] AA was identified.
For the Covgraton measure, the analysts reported 4293.5 AA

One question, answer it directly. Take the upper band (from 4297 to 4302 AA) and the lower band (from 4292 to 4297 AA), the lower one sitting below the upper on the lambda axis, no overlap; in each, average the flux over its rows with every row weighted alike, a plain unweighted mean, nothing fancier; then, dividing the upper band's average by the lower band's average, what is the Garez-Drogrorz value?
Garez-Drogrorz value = 0.84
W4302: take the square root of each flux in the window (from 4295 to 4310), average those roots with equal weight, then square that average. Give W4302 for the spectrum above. 8.1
